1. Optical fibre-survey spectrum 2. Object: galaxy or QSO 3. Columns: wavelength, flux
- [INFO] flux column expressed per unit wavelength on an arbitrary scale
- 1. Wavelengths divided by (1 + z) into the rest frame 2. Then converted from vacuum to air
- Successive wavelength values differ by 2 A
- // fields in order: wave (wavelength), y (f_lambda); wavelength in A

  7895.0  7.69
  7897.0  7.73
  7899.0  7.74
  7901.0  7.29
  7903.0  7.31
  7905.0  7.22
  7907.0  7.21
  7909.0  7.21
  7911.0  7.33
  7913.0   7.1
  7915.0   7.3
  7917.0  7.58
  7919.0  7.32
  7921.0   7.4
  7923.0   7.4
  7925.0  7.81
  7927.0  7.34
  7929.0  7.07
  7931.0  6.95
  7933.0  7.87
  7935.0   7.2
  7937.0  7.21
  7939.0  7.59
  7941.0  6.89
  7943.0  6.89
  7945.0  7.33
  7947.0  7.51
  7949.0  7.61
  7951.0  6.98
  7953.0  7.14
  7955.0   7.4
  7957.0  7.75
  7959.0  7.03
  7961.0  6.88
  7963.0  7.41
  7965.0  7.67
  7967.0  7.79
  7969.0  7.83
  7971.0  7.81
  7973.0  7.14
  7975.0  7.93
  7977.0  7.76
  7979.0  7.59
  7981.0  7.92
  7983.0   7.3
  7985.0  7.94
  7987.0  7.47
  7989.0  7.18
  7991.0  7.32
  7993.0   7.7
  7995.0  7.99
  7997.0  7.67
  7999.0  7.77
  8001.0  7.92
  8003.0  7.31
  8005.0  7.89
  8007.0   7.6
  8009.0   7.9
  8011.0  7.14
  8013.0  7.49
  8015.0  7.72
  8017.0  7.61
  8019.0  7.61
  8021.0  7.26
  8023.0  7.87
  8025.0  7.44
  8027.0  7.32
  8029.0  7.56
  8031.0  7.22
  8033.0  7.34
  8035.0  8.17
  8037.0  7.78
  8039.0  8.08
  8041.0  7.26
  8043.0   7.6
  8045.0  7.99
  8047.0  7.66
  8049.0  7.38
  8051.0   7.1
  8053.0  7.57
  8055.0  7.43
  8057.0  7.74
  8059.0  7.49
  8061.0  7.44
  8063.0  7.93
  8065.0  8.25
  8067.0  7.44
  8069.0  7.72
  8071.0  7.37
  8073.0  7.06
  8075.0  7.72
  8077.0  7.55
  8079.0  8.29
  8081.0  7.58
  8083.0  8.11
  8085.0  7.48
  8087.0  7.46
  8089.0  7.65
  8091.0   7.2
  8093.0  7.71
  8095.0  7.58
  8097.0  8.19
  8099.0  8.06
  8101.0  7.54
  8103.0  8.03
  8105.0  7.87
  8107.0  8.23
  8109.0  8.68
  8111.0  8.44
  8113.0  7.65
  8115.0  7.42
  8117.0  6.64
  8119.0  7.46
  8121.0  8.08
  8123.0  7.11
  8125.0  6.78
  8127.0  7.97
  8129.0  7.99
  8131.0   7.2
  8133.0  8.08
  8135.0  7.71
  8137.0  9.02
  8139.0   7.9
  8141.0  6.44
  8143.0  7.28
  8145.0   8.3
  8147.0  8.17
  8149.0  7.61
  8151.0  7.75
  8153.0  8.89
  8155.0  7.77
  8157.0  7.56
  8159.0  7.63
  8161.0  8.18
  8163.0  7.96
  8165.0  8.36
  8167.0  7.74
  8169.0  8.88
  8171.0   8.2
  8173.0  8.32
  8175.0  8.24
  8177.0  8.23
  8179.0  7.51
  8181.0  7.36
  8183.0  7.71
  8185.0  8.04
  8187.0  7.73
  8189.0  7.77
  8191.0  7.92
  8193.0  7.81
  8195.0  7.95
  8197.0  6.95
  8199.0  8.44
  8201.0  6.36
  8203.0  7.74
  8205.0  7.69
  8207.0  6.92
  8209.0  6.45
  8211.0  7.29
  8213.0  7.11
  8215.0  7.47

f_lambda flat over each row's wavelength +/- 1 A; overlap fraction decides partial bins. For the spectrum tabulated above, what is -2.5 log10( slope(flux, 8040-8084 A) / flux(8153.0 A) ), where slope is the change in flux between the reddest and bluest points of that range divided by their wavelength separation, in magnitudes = 6.6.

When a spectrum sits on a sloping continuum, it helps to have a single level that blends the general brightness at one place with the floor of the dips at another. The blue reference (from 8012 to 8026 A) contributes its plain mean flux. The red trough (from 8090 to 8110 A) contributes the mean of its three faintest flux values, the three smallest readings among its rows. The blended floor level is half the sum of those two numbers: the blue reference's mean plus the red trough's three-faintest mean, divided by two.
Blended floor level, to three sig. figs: 7.51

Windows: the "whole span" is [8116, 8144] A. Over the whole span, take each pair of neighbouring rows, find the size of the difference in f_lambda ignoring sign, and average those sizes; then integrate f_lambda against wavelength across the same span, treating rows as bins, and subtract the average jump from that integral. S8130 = 210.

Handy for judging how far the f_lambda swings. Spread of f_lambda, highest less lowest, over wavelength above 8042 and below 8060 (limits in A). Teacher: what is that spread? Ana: 0.89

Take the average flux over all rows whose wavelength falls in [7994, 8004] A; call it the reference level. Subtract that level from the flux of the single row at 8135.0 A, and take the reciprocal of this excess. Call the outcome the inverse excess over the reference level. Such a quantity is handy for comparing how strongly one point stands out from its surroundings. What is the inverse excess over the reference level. -45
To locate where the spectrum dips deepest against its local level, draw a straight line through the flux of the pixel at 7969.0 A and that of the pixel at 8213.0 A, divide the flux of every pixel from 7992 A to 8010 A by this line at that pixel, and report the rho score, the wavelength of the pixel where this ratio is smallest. 8003.0 A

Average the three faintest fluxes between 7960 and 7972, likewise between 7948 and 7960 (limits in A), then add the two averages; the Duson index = 14.37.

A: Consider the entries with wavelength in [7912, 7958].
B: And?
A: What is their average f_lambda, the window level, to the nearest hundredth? 7.33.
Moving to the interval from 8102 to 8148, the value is 7.76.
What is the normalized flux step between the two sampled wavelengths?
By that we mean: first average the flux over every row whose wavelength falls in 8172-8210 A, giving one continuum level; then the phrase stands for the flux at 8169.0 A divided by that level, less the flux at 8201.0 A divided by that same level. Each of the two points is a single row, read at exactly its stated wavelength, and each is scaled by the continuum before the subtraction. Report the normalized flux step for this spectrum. 0.33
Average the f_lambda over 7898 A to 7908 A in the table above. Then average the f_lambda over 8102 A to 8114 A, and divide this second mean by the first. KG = 1.11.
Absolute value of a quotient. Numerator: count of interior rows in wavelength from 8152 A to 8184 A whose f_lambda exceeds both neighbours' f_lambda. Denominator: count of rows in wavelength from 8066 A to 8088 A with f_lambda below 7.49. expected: 0.80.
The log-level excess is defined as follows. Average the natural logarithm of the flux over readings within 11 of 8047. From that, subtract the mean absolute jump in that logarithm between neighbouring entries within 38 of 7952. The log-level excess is 1.98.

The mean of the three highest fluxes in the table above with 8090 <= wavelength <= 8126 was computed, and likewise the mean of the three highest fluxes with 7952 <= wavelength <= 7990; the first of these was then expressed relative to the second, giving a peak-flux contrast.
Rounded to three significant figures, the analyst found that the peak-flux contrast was 1.07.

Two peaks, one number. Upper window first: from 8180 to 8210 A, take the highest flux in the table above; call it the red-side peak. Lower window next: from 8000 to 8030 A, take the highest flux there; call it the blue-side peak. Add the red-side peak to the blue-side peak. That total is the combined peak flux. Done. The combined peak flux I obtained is 16.4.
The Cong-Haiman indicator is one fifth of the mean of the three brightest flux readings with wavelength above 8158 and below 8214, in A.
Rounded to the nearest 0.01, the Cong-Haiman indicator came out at 1.71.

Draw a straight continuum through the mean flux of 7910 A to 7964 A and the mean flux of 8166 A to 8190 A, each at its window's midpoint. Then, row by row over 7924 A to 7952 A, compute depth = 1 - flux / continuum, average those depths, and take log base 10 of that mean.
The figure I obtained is -3.09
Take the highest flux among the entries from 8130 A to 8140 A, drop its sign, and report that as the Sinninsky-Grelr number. 9.02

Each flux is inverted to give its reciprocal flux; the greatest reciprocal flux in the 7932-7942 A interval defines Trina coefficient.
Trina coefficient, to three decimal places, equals 0.145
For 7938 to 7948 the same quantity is 0.145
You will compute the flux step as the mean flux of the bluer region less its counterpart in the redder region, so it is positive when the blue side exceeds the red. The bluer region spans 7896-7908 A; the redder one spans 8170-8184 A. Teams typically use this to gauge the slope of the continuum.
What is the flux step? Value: -0.52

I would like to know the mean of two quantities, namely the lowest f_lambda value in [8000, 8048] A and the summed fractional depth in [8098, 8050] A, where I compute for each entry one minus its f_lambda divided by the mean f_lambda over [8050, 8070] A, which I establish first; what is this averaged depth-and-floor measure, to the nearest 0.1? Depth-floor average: 3.5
